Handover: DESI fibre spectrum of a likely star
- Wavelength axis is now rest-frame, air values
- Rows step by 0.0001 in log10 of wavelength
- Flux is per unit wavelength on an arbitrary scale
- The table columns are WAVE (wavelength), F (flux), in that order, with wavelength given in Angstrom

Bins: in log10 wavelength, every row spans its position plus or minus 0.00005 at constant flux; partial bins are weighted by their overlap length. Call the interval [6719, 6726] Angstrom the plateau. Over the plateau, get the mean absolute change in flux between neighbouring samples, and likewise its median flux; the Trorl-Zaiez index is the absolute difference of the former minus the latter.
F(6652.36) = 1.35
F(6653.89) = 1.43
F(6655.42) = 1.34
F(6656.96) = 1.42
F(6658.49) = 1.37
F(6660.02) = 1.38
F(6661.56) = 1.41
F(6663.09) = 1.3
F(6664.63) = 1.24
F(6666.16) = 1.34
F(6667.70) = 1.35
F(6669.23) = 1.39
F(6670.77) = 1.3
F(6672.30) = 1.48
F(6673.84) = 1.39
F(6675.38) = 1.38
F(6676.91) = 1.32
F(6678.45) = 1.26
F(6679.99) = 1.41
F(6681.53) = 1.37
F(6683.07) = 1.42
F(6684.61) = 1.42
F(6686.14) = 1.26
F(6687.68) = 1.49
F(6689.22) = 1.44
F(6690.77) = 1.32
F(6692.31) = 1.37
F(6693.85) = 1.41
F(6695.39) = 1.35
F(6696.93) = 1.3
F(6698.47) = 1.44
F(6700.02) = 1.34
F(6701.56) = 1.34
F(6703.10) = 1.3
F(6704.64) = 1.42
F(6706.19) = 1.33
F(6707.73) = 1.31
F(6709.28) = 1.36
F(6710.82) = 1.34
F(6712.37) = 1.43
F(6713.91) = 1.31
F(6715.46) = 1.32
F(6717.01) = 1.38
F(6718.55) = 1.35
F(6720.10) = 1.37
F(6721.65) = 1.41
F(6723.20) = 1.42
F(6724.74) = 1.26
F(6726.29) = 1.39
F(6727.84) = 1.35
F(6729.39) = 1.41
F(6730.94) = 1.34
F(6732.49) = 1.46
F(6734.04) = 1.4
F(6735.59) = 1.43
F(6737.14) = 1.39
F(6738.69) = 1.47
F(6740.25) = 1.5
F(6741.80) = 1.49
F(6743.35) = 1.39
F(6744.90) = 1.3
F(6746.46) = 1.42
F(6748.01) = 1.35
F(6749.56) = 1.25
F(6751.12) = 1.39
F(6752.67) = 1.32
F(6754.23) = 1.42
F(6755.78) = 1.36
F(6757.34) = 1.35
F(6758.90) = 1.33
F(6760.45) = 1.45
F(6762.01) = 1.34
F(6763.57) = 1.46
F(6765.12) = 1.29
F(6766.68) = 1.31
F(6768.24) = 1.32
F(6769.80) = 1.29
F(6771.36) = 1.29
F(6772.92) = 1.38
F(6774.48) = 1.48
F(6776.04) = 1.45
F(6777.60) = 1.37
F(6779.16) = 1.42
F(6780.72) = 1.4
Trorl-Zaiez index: 1.32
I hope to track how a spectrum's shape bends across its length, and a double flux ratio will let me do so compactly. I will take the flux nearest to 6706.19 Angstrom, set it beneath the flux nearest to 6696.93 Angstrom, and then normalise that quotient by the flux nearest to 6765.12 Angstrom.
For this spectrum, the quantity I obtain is 0.758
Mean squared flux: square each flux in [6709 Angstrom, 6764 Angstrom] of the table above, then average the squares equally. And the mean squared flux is 1.91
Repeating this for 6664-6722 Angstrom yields 1.86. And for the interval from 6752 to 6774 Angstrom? 1.83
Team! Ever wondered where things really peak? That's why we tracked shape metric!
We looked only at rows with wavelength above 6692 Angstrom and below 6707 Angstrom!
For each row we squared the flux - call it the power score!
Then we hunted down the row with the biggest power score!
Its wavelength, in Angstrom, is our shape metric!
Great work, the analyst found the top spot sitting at 6698.47 Angstrom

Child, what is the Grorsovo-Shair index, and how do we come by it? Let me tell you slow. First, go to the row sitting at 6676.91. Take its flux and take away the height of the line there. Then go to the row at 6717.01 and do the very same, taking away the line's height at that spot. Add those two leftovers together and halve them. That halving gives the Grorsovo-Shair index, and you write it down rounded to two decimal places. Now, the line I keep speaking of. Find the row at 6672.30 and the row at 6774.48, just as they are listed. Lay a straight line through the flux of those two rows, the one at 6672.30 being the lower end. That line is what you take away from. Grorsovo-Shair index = -0.13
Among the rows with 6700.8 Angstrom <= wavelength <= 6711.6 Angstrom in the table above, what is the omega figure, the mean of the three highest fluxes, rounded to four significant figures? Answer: 1.373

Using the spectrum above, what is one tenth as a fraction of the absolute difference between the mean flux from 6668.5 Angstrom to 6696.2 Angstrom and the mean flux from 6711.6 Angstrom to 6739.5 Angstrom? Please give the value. 16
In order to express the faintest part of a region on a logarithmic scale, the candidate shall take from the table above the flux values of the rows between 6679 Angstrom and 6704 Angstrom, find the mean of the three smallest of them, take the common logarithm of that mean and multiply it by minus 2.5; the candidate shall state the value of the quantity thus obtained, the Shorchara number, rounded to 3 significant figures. -0.274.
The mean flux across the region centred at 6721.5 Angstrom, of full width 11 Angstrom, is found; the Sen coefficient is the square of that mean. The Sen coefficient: 1.87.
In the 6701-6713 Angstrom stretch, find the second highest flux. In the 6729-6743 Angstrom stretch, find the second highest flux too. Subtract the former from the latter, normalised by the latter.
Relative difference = 0.047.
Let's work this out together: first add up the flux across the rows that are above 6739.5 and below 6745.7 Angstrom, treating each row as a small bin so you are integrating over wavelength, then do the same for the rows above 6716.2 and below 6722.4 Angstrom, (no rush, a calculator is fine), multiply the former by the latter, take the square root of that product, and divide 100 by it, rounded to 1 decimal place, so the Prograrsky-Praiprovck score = 11.5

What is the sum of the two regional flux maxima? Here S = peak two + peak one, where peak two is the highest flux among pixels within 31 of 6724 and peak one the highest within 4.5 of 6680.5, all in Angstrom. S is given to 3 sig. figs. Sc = 2.92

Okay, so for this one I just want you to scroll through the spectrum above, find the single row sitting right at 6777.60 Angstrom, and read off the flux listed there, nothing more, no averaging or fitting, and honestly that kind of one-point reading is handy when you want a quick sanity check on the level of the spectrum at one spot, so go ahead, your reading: 1.37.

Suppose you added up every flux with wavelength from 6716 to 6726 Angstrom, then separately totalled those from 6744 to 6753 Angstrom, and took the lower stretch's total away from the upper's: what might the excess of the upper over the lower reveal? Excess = -0.160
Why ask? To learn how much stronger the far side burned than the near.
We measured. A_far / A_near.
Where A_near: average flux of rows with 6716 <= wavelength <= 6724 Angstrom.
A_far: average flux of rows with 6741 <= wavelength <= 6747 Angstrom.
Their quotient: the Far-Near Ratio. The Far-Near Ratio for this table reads 1.01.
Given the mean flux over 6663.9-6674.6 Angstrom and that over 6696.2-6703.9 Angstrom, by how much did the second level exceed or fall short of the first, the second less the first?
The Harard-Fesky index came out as -0.01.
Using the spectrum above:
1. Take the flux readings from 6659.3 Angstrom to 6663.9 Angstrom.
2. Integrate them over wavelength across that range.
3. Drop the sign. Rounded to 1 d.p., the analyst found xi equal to 6.3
